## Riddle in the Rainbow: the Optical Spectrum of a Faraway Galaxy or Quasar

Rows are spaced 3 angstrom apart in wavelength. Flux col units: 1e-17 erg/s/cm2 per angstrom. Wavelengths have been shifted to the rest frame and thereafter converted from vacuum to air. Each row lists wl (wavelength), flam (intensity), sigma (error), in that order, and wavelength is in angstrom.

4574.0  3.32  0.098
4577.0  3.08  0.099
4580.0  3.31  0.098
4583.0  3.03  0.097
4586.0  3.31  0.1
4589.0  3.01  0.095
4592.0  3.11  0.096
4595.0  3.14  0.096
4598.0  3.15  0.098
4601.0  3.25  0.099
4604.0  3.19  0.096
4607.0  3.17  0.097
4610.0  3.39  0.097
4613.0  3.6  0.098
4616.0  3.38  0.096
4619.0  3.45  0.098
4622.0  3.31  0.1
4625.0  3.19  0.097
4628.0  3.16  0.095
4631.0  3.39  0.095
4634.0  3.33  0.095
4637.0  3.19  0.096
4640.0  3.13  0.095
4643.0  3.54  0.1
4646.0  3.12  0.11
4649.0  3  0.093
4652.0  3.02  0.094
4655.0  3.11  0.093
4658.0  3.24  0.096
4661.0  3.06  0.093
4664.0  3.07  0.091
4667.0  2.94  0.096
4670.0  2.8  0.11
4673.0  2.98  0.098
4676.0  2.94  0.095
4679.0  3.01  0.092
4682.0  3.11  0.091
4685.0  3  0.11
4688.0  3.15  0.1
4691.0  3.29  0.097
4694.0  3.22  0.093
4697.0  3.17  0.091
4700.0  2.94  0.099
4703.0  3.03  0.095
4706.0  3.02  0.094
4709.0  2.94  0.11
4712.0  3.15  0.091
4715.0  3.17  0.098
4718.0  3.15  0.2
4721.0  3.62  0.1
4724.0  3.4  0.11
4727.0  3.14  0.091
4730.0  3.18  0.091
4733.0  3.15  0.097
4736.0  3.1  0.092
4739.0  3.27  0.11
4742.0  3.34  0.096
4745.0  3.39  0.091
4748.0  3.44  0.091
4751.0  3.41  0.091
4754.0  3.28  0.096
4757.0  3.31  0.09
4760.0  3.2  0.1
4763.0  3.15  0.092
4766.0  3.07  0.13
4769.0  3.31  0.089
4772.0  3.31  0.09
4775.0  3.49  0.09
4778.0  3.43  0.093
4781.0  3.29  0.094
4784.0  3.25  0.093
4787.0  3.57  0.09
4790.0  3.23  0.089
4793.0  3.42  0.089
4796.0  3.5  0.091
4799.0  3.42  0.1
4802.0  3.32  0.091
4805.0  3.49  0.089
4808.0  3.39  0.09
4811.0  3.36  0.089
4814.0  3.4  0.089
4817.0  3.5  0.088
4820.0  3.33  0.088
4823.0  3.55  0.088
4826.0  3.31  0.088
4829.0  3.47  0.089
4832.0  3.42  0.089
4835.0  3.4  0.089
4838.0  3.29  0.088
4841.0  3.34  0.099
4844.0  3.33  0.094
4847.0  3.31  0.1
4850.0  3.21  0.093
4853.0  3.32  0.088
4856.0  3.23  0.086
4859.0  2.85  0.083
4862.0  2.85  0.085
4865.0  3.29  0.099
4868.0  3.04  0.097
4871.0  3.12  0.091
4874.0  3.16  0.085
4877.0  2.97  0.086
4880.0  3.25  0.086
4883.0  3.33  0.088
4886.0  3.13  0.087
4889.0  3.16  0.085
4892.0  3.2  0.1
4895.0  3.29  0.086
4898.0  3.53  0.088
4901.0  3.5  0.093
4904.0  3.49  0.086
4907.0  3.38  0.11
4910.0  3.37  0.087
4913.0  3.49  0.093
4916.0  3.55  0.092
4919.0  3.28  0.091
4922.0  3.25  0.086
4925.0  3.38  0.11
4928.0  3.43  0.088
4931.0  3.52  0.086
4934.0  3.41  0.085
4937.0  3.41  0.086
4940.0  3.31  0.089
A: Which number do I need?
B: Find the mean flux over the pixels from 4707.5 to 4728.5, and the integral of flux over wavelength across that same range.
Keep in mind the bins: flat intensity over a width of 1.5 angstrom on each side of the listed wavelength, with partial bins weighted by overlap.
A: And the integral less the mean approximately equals 64.5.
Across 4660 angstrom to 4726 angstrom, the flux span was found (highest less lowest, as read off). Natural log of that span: -0.2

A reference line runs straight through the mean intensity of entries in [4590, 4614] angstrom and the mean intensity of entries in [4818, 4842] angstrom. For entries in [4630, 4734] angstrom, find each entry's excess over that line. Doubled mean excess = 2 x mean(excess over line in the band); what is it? -0.3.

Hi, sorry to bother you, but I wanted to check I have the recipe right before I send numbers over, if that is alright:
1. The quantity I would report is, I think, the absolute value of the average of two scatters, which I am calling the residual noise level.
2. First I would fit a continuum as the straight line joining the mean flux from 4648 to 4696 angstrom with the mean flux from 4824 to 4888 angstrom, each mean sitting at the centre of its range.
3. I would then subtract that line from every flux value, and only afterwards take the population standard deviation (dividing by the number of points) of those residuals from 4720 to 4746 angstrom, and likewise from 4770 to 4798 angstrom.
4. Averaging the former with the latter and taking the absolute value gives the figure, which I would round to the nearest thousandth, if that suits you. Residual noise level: 0.137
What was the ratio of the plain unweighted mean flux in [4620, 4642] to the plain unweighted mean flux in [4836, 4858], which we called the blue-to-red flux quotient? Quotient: 0.99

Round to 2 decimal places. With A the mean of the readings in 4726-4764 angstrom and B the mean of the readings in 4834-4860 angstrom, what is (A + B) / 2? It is 3.26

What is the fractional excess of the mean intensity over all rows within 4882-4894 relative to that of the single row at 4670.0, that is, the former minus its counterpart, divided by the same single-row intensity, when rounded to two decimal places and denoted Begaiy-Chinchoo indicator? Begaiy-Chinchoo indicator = 0.14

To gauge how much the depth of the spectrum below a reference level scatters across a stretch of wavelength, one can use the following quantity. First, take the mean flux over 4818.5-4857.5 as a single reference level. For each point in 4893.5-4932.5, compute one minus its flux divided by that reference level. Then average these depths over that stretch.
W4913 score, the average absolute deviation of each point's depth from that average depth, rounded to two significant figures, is 0.026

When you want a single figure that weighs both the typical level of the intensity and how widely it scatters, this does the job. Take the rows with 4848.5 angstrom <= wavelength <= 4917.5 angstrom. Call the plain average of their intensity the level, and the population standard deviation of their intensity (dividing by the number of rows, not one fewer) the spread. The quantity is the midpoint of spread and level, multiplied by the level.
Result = 5.59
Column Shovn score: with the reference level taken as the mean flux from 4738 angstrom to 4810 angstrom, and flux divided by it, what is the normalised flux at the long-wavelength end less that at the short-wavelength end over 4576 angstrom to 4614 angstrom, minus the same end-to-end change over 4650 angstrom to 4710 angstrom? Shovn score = 0.18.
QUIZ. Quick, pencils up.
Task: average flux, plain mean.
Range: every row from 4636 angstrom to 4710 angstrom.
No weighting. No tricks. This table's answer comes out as 3.08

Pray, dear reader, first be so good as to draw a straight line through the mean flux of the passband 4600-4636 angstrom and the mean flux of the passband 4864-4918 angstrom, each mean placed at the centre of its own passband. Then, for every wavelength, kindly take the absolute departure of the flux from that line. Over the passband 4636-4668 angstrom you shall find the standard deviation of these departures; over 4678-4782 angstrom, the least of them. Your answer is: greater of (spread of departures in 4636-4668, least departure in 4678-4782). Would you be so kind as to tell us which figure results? 0.08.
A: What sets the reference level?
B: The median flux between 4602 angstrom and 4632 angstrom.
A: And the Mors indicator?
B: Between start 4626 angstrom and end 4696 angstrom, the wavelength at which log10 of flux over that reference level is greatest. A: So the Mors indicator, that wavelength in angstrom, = 4643.0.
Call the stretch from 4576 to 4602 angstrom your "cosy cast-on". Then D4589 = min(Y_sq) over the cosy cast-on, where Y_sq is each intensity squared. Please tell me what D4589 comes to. 9.1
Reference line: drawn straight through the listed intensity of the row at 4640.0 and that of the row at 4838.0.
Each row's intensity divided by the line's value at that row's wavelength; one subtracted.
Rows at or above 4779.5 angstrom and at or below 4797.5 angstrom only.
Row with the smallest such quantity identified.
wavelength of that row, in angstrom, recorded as 4790.0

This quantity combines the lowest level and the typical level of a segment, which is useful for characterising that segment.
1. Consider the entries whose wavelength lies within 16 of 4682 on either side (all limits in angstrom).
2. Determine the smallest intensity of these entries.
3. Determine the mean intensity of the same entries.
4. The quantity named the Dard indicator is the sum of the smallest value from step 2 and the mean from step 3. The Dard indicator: 5.86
